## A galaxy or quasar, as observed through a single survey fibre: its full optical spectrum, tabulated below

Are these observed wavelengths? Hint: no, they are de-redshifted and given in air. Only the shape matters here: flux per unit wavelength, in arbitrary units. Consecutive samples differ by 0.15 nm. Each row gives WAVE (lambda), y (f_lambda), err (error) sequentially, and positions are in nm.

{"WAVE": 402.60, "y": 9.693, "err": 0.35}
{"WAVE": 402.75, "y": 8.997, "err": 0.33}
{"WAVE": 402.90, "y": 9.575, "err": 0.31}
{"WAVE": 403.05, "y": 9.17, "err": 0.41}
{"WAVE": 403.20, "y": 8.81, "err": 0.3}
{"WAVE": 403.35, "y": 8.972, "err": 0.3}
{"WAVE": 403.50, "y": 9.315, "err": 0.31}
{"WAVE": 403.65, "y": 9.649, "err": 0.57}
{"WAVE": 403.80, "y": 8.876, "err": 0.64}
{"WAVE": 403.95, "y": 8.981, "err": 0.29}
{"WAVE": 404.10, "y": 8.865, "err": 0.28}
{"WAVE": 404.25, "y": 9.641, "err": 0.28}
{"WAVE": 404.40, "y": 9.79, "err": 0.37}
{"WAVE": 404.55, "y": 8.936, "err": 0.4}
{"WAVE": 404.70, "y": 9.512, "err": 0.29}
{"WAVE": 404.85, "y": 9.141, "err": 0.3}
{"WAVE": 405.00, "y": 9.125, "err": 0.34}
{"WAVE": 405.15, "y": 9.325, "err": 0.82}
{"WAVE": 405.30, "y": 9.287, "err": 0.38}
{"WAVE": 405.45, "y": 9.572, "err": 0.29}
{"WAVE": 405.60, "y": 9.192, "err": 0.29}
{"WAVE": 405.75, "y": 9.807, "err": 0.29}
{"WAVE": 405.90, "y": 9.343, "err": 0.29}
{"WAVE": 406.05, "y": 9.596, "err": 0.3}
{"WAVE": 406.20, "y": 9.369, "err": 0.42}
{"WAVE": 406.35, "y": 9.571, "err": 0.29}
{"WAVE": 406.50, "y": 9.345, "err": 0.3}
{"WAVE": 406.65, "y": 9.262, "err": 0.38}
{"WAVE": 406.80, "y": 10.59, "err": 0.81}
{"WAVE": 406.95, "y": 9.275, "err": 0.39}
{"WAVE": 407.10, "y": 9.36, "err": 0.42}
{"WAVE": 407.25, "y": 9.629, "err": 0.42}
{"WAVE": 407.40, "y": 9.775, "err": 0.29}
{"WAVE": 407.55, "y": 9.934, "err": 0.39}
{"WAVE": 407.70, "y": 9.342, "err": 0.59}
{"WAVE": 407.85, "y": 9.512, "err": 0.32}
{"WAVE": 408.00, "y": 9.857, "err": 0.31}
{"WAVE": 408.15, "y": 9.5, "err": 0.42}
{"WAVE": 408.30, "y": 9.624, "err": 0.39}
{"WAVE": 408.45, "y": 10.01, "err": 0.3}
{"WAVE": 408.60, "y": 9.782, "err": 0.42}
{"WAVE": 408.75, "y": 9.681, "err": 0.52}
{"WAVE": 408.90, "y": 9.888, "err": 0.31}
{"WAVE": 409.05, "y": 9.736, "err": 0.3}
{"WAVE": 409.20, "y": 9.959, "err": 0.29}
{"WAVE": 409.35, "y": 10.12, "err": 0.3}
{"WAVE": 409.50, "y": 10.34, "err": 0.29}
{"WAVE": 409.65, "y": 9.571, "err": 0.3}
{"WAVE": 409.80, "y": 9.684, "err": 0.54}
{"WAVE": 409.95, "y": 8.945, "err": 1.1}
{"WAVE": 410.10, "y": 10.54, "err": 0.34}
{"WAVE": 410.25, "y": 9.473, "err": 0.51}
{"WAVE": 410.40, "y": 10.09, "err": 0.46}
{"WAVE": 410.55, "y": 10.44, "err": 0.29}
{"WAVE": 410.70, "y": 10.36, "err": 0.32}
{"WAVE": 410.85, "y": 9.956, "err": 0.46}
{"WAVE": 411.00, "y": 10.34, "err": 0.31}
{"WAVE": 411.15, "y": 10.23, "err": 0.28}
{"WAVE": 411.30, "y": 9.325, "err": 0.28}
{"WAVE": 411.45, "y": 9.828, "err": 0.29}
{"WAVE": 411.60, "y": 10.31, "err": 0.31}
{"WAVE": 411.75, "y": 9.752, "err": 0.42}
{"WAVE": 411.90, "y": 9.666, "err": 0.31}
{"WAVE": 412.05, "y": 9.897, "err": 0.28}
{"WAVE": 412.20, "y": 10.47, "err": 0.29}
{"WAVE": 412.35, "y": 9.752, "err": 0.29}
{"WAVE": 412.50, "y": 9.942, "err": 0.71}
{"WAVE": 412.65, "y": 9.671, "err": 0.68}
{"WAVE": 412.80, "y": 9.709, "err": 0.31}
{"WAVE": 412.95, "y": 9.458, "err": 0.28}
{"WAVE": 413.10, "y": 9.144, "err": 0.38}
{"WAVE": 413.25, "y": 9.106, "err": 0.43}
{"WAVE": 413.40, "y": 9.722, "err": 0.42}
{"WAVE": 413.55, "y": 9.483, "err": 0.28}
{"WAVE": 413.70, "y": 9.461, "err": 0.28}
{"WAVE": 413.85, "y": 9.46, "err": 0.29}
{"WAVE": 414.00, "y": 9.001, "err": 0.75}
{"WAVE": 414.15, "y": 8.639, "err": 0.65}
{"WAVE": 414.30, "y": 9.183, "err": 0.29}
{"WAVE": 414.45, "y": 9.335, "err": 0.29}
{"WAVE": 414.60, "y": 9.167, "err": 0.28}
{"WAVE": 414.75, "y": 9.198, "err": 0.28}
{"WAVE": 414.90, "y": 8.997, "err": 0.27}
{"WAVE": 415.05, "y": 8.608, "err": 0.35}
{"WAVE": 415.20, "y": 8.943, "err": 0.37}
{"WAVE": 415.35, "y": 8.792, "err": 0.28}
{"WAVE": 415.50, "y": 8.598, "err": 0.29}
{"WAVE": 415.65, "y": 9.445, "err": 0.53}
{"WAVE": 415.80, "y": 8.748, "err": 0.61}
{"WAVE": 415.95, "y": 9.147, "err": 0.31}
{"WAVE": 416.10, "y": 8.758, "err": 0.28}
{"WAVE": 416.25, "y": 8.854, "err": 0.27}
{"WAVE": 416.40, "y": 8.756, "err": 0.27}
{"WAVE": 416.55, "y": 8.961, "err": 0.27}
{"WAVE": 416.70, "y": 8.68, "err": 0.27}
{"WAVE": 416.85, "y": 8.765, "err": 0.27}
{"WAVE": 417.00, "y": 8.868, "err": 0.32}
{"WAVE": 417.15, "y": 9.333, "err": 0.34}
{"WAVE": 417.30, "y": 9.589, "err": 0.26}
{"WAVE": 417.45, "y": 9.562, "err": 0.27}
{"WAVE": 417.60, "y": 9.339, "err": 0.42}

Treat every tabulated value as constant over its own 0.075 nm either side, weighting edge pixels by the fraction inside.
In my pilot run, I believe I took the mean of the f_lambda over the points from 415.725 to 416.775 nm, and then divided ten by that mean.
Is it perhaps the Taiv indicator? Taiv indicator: 1.13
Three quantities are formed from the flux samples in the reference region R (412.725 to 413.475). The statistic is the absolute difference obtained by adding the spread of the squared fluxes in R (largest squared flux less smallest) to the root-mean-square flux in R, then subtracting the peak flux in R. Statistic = 11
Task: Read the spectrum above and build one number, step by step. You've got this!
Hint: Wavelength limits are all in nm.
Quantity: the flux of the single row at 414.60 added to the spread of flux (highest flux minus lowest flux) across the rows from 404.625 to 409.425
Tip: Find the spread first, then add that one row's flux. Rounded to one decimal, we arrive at 10.6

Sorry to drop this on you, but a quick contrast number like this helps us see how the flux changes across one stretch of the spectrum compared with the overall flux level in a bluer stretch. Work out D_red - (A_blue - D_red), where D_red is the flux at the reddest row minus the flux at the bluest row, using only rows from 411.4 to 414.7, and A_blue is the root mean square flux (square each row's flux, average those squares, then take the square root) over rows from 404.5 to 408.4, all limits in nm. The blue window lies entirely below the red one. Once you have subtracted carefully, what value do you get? -10.8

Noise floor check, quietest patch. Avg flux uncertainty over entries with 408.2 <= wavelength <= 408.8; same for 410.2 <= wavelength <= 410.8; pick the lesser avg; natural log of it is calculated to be -0.93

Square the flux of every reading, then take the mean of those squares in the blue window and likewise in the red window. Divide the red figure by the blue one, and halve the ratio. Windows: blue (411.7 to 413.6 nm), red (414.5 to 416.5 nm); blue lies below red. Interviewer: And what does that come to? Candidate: 0.43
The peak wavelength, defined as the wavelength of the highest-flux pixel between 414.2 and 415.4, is 414.45 nm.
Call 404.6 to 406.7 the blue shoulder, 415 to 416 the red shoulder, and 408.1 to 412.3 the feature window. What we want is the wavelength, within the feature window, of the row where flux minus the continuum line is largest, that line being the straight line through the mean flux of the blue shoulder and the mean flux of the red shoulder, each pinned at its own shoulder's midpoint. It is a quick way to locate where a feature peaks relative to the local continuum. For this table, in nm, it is 412.20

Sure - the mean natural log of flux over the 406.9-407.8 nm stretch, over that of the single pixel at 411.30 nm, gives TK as 1.011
